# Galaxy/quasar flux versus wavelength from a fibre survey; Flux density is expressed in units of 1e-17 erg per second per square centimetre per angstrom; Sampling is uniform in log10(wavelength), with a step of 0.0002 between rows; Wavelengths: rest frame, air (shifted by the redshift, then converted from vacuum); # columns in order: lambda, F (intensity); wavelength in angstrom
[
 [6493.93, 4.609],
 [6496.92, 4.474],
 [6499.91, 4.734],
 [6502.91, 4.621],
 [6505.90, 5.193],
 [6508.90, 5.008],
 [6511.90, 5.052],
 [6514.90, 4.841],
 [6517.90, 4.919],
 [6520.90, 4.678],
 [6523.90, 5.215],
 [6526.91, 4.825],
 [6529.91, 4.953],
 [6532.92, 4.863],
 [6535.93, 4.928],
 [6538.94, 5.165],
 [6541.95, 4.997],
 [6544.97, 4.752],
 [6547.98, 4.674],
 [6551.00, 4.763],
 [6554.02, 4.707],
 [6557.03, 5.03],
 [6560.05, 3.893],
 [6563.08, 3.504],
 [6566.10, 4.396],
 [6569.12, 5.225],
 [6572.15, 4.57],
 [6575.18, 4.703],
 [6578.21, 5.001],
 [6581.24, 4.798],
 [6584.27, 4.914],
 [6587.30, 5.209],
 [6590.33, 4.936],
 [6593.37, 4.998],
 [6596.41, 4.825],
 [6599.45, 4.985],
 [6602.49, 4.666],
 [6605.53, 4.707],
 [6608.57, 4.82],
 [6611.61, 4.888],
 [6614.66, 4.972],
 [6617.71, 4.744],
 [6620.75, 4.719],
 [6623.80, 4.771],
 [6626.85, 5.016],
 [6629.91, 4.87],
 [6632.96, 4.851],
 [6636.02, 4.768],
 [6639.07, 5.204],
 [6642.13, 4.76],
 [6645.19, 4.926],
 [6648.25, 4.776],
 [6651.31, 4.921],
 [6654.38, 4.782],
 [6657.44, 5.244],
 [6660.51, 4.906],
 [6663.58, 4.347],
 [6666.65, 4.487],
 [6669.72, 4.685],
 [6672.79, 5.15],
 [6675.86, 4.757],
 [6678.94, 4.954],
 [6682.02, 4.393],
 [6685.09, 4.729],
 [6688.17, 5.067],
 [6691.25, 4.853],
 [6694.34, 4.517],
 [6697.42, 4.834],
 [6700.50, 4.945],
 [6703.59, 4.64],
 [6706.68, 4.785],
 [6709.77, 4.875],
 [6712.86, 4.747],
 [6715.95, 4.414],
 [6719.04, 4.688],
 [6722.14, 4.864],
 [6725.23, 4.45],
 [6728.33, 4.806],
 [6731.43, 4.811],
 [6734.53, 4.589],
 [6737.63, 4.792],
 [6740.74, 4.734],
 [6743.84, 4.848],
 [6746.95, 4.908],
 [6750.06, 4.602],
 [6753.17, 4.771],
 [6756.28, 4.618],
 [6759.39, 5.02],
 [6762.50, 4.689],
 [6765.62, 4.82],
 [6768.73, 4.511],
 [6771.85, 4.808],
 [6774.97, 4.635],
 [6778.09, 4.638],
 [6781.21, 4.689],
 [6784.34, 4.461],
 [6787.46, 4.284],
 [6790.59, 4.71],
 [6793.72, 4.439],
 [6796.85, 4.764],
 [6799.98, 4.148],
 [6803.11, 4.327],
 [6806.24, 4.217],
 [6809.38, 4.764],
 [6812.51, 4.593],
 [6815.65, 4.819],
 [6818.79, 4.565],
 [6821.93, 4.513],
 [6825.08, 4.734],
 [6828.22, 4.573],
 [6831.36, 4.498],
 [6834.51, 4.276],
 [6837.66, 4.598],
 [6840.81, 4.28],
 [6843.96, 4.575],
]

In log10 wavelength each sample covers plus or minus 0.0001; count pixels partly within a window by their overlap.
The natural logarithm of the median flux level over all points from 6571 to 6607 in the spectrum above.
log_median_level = 1.583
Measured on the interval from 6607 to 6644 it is 1.576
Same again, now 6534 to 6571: 1.560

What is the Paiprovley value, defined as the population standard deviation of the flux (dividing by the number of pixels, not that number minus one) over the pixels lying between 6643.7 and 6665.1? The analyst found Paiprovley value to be 0.248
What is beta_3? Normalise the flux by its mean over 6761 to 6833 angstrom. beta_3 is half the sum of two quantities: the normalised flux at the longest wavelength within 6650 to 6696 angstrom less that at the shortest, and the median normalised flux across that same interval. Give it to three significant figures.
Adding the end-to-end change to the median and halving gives 0.479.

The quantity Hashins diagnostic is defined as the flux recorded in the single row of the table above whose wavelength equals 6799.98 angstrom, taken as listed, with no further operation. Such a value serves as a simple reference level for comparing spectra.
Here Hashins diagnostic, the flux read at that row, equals 4.148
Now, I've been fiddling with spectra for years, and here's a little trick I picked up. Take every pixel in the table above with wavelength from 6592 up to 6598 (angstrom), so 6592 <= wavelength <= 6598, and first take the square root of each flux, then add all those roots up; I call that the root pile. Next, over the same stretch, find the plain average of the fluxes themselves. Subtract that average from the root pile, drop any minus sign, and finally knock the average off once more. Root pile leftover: -4.43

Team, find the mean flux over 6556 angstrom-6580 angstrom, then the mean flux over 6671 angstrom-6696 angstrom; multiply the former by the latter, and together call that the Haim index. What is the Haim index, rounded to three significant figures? 21.8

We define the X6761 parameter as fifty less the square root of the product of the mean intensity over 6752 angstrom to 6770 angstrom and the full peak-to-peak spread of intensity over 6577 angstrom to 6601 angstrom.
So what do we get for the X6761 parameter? 48.6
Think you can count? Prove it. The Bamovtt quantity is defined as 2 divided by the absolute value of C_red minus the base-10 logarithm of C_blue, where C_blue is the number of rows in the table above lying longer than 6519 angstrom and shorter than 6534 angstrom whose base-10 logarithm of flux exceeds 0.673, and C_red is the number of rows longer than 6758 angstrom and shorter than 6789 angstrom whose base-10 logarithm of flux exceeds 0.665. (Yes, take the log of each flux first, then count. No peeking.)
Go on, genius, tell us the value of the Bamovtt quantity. 0.31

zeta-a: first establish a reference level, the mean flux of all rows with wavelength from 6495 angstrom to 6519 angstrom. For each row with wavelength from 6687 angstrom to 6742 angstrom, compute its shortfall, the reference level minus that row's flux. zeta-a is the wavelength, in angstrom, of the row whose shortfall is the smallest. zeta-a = 6688.17 angstrom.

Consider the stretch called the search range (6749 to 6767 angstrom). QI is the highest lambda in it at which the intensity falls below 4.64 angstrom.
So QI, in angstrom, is 6756.28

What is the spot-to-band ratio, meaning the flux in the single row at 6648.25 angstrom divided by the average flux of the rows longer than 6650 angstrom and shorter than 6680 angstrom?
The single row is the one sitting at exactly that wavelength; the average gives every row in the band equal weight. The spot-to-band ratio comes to 0.99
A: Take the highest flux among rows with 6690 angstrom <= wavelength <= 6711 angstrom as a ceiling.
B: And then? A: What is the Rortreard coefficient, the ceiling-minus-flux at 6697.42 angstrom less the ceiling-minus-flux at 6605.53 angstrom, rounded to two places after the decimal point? -0.13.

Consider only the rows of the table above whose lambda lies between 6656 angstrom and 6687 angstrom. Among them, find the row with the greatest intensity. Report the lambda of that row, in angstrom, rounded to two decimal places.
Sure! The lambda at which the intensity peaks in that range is 6657.44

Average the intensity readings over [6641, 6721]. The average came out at 4.78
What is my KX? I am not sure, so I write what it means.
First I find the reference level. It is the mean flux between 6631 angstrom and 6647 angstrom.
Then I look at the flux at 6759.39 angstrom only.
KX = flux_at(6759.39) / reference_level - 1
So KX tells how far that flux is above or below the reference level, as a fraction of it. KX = 0.02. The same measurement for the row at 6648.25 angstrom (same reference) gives -0.03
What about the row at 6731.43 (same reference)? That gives -0.02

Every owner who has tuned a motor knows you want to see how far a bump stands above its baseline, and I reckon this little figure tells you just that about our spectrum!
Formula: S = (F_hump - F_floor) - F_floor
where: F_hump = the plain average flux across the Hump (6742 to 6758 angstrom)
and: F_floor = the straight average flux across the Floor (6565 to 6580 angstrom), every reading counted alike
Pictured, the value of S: -4.8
